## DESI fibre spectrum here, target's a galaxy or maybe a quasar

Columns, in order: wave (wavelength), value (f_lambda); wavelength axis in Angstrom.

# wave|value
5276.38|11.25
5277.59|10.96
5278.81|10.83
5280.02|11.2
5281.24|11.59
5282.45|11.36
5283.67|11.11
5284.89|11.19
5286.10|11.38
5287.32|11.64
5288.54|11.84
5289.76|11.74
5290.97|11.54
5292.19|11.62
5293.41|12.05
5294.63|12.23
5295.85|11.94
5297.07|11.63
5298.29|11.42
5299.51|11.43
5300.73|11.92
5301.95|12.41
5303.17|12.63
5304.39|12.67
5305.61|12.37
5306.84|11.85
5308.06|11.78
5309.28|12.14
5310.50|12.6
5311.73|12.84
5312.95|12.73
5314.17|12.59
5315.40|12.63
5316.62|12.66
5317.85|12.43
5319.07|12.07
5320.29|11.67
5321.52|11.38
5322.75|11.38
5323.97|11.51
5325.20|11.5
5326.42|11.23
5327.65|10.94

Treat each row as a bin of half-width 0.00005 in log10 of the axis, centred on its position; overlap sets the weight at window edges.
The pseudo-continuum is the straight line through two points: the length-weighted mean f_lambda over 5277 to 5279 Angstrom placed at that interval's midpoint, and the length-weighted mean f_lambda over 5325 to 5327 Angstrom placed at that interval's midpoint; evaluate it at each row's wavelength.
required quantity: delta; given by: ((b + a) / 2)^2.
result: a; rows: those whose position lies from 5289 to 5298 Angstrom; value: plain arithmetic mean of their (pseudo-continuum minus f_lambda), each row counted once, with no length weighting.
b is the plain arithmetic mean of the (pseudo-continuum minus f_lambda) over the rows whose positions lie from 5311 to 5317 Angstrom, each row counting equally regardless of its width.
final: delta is 1.2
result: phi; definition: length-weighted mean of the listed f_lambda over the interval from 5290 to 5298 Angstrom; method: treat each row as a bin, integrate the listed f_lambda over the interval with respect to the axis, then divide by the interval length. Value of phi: 11.8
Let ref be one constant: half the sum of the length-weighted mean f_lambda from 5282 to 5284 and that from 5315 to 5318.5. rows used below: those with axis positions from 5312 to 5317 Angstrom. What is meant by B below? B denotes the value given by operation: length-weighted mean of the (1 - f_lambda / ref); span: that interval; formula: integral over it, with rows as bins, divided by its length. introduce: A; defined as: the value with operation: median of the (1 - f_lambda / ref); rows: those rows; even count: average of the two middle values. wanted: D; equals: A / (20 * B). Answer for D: 0.049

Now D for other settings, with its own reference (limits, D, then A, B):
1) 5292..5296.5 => 0.053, -0.008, -0.008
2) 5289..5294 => 0.069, 0.018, 0.013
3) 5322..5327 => 0.046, 0.039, 0.041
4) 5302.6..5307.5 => 0.064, -0.051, -0.040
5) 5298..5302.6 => 0.159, 0.019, 0.006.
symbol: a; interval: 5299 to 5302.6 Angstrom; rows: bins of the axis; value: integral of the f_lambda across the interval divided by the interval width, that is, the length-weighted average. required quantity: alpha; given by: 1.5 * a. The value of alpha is 17.9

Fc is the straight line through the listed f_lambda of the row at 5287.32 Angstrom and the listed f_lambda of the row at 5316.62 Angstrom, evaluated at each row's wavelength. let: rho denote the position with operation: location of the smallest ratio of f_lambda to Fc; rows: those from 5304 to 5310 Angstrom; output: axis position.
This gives 5308.06 Angstrom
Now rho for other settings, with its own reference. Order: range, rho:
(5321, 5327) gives 5326.42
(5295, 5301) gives 5299.51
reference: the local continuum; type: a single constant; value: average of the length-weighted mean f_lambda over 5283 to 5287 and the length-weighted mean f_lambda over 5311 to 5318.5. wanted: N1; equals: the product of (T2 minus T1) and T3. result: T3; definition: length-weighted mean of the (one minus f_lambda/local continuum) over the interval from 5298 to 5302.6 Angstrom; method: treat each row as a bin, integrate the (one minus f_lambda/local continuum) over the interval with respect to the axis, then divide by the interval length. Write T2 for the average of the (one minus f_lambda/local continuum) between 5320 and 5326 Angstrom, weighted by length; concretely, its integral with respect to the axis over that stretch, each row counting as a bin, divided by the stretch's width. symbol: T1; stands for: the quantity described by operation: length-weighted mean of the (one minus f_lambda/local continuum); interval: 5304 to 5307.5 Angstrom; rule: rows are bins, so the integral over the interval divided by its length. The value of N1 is 0.0006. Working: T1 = -0.027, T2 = 0.04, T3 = 0.010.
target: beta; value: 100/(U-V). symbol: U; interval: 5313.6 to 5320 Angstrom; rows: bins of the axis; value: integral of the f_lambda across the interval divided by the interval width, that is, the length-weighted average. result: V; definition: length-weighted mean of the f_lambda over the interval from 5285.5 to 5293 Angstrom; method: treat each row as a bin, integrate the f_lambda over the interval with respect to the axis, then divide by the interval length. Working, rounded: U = 12.4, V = 11.6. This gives 125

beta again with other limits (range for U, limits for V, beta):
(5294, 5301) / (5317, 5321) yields -311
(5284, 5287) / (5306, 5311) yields -128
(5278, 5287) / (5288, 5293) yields -217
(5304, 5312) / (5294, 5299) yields 206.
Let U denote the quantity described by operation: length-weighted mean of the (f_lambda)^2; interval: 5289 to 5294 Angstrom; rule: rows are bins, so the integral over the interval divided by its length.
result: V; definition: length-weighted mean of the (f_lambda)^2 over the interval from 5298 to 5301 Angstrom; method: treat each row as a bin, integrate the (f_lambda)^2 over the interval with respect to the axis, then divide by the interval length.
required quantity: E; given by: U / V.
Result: 1.03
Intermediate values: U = 138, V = 134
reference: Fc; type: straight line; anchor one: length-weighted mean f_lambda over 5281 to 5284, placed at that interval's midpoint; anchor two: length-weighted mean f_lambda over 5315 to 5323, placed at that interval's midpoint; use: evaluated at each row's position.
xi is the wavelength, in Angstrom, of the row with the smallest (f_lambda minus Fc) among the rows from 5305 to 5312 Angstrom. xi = 5308.06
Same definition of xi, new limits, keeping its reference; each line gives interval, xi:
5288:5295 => 5290.97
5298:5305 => 5299.51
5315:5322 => 5321.52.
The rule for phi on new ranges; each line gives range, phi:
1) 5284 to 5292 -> 11.5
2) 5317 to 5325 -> 11.7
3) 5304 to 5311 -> 12.2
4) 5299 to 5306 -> 12.3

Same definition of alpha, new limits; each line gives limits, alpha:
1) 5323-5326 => 17.3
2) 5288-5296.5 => 17.8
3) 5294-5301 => 17.6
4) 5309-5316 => 18.9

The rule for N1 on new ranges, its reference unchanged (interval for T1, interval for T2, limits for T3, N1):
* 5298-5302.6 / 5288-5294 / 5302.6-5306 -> -0.0003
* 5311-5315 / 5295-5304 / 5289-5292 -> 0.0016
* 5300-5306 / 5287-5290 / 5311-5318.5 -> -0.0031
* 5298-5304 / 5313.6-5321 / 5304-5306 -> 0.0013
